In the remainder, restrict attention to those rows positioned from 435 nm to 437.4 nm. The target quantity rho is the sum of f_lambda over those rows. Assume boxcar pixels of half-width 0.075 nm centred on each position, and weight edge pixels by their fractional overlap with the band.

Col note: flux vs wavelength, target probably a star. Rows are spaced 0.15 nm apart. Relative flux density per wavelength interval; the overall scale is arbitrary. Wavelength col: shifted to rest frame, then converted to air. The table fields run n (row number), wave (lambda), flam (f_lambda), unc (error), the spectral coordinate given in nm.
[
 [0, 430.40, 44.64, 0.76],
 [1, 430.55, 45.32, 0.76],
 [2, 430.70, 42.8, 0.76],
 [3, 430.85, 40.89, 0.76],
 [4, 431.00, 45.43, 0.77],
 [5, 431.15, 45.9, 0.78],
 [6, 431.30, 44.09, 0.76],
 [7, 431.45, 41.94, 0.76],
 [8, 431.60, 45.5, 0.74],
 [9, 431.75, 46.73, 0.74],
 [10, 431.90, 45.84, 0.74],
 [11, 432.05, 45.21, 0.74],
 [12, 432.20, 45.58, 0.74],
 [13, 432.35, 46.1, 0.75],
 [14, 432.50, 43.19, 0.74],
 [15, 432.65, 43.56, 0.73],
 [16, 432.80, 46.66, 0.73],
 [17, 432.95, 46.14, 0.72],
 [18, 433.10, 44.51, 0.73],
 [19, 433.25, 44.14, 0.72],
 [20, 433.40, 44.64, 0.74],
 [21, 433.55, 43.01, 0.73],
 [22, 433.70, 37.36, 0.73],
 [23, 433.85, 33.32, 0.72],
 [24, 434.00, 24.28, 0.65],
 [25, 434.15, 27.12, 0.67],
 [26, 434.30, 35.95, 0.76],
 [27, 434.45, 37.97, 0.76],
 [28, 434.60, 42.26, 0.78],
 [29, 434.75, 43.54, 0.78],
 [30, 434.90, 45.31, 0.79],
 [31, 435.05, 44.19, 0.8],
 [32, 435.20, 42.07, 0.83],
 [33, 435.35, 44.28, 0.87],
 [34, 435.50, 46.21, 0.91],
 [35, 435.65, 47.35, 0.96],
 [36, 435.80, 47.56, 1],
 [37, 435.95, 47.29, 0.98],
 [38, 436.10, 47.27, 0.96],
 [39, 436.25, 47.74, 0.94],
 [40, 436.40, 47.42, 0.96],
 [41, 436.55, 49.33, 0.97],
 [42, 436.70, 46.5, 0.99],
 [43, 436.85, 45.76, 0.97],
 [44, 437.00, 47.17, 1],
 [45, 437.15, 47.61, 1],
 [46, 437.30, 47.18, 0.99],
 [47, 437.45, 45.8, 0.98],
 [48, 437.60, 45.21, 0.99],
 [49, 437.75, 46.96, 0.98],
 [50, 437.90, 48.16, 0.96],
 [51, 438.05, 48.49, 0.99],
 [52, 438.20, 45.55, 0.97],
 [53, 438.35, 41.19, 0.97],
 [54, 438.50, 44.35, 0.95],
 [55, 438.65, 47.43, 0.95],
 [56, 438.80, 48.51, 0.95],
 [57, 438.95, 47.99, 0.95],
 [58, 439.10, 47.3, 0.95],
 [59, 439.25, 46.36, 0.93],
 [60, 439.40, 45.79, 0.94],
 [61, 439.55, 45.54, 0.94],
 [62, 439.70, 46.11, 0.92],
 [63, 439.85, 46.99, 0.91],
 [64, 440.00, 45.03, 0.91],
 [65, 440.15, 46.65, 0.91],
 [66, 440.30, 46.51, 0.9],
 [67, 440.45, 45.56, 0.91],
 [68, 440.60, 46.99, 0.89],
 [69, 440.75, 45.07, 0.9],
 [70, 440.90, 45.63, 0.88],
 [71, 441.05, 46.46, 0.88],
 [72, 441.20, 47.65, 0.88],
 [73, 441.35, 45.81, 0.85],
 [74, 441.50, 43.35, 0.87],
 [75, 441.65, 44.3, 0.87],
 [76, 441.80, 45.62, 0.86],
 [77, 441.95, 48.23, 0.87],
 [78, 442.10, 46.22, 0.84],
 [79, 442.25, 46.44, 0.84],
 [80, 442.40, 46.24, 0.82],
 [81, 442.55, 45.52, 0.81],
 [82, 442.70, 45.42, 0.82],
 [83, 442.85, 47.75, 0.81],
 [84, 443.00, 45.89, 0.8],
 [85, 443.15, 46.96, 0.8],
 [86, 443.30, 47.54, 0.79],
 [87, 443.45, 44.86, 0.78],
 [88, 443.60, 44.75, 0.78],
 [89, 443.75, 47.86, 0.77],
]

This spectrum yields 745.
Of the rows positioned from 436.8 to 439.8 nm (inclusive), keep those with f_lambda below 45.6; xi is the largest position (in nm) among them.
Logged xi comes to 439.55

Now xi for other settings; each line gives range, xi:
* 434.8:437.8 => 437.60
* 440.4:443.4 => 442.70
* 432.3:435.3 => 435.20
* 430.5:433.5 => 433.40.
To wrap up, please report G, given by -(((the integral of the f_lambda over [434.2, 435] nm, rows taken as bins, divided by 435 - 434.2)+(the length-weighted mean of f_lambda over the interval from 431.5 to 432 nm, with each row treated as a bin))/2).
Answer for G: -43.2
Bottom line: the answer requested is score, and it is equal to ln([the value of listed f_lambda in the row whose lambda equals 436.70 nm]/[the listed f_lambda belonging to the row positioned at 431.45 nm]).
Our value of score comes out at 0.10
